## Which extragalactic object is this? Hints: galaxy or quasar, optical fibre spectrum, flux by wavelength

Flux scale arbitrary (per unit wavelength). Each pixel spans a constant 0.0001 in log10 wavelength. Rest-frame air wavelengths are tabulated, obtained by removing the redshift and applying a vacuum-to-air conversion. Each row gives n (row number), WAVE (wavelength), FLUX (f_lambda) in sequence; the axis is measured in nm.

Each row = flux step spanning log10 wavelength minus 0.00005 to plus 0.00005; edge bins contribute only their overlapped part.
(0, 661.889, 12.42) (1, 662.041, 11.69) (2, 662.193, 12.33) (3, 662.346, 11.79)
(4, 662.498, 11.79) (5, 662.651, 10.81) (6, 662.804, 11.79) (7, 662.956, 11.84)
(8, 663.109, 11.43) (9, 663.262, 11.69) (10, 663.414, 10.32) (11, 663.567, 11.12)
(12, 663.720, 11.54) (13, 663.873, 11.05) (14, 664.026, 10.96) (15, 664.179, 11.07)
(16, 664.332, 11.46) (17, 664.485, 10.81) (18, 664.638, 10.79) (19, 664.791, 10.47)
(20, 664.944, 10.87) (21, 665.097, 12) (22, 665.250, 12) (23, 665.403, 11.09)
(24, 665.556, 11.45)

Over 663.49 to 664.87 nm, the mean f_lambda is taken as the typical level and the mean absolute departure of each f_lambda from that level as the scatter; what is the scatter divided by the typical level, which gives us 0.022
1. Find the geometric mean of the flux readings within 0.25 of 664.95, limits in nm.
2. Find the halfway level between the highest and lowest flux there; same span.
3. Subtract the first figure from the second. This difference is 0.14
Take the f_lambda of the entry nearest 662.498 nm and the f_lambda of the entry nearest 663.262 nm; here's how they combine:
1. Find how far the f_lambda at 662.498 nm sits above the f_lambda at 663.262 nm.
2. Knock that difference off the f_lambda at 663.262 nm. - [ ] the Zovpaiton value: 11.6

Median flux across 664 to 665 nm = 10.9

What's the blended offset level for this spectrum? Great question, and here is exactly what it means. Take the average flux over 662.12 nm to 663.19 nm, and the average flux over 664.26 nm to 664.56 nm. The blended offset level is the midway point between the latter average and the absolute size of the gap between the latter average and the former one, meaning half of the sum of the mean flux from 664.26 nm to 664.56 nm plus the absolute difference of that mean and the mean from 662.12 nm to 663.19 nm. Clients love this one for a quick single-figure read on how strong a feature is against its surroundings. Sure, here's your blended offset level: 5.84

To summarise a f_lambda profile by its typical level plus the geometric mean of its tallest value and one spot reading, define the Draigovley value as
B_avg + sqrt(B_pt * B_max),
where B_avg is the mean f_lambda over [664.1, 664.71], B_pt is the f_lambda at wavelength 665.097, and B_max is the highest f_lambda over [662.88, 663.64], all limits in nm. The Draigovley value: 23.0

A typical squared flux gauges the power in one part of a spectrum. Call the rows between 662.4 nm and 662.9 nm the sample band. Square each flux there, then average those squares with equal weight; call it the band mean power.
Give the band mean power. 132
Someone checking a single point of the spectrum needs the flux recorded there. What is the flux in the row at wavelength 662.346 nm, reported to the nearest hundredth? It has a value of 11.79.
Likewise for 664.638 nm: 10.79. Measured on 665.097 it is 12.00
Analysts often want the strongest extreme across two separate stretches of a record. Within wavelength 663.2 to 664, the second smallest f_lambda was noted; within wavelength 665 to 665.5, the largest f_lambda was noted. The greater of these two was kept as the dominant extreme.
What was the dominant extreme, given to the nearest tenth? 12.0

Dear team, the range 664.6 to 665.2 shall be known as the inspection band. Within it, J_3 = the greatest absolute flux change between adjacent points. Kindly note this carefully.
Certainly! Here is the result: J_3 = 1.13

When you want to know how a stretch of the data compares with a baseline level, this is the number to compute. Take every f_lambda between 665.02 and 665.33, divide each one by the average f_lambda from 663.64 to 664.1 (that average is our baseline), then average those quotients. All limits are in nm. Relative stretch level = 1.07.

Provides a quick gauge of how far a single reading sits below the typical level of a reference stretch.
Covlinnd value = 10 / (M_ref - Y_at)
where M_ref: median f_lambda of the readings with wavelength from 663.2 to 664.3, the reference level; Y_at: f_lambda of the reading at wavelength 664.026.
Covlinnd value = 91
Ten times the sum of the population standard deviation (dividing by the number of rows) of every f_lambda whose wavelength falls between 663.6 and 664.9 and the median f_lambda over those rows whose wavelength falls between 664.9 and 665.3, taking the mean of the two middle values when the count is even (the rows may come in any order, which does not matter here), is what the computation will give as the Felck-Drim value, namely 123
